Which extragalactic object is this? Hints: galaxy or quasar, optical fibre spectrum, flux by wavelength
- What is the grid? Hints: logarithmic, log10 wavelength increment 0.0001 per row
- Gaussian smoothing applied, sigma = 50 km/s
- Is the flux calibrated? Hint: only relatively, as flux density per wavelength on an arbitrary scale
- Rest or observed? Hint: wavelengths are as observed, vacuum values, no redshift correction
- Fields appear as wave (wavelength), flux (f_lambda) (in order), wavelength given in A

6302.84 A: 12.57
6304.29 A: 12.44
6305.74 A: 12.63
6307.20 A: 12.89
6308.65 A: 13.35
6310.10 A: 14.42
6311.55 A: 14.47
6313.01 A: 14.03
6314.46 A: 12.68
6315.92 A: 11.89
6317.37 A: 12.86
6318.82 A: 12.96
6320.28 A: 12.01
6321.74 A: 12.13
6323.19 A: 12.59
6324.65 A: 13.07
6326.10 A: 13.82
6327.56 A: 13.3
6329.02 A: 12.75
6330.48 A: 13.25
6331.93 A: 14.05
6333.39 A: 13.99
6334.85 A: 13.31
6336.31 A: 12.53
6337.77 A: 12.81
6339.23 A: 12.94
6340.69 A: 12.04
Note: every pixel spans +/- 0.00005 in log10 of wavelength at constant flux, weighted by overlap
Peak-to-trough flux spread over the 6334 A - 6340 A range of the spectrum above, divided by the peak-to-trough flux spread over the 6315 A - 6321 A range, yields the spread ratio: 0.73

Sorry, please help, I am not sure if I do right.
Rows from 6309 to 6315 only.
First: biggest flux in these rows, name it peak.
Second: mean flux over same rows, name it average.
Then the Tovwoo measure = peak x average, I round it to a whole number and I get 201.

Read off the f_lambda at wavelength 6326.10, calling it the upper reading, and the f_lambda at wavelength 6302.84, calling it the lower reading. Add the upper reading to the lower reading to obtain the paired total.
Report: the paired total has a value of 26.4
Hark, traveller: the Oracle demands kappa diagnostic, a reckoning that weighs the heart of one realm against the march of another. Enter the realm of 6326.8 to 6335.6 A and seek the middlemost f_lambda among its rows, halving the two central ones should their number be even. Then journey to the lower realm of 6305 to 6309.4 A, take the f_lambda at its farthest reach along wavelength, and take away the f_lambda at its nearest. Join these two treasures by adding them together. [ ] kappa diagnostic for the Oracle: 14.0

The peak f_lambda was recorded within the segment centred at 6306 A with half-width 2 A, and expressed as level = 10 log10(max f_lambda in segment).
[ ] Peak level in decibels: 11.1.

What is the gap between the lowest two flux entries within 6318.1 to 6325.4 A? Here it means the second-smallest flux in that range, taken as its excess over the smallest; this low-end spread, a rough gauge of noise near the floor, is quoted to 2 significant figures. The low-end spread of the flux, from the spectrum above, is 0.12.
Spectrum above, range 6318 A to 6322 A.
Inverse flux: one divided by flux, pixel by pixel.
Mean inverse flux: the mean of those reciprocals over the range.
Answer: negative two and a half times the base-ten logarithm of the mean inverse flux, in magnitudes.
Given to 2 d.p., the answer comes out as 2.73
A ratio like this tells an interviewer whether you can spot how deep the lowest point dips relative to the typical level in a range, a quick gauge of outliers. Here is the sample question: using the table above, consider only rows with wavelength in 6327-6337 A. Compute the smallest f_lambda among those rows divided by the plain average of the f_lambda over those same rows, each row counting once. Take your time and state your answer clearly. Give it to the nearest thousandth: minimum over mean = 0.941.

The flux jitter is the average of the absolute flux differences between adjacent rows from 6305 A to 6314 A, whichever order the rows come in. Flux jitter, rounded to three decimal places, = 0.456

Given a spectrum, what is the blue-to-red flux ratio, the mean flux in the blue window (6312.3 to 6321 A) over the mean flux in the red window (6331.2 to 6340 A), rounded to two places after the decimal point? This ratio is 0.96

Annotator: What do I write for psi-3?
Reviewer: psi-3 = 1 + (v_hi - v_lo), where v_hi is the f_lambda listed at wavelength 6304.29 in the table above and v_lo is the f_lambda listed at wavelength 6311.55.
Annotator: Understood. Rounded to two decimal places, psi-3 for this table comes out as -1.03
